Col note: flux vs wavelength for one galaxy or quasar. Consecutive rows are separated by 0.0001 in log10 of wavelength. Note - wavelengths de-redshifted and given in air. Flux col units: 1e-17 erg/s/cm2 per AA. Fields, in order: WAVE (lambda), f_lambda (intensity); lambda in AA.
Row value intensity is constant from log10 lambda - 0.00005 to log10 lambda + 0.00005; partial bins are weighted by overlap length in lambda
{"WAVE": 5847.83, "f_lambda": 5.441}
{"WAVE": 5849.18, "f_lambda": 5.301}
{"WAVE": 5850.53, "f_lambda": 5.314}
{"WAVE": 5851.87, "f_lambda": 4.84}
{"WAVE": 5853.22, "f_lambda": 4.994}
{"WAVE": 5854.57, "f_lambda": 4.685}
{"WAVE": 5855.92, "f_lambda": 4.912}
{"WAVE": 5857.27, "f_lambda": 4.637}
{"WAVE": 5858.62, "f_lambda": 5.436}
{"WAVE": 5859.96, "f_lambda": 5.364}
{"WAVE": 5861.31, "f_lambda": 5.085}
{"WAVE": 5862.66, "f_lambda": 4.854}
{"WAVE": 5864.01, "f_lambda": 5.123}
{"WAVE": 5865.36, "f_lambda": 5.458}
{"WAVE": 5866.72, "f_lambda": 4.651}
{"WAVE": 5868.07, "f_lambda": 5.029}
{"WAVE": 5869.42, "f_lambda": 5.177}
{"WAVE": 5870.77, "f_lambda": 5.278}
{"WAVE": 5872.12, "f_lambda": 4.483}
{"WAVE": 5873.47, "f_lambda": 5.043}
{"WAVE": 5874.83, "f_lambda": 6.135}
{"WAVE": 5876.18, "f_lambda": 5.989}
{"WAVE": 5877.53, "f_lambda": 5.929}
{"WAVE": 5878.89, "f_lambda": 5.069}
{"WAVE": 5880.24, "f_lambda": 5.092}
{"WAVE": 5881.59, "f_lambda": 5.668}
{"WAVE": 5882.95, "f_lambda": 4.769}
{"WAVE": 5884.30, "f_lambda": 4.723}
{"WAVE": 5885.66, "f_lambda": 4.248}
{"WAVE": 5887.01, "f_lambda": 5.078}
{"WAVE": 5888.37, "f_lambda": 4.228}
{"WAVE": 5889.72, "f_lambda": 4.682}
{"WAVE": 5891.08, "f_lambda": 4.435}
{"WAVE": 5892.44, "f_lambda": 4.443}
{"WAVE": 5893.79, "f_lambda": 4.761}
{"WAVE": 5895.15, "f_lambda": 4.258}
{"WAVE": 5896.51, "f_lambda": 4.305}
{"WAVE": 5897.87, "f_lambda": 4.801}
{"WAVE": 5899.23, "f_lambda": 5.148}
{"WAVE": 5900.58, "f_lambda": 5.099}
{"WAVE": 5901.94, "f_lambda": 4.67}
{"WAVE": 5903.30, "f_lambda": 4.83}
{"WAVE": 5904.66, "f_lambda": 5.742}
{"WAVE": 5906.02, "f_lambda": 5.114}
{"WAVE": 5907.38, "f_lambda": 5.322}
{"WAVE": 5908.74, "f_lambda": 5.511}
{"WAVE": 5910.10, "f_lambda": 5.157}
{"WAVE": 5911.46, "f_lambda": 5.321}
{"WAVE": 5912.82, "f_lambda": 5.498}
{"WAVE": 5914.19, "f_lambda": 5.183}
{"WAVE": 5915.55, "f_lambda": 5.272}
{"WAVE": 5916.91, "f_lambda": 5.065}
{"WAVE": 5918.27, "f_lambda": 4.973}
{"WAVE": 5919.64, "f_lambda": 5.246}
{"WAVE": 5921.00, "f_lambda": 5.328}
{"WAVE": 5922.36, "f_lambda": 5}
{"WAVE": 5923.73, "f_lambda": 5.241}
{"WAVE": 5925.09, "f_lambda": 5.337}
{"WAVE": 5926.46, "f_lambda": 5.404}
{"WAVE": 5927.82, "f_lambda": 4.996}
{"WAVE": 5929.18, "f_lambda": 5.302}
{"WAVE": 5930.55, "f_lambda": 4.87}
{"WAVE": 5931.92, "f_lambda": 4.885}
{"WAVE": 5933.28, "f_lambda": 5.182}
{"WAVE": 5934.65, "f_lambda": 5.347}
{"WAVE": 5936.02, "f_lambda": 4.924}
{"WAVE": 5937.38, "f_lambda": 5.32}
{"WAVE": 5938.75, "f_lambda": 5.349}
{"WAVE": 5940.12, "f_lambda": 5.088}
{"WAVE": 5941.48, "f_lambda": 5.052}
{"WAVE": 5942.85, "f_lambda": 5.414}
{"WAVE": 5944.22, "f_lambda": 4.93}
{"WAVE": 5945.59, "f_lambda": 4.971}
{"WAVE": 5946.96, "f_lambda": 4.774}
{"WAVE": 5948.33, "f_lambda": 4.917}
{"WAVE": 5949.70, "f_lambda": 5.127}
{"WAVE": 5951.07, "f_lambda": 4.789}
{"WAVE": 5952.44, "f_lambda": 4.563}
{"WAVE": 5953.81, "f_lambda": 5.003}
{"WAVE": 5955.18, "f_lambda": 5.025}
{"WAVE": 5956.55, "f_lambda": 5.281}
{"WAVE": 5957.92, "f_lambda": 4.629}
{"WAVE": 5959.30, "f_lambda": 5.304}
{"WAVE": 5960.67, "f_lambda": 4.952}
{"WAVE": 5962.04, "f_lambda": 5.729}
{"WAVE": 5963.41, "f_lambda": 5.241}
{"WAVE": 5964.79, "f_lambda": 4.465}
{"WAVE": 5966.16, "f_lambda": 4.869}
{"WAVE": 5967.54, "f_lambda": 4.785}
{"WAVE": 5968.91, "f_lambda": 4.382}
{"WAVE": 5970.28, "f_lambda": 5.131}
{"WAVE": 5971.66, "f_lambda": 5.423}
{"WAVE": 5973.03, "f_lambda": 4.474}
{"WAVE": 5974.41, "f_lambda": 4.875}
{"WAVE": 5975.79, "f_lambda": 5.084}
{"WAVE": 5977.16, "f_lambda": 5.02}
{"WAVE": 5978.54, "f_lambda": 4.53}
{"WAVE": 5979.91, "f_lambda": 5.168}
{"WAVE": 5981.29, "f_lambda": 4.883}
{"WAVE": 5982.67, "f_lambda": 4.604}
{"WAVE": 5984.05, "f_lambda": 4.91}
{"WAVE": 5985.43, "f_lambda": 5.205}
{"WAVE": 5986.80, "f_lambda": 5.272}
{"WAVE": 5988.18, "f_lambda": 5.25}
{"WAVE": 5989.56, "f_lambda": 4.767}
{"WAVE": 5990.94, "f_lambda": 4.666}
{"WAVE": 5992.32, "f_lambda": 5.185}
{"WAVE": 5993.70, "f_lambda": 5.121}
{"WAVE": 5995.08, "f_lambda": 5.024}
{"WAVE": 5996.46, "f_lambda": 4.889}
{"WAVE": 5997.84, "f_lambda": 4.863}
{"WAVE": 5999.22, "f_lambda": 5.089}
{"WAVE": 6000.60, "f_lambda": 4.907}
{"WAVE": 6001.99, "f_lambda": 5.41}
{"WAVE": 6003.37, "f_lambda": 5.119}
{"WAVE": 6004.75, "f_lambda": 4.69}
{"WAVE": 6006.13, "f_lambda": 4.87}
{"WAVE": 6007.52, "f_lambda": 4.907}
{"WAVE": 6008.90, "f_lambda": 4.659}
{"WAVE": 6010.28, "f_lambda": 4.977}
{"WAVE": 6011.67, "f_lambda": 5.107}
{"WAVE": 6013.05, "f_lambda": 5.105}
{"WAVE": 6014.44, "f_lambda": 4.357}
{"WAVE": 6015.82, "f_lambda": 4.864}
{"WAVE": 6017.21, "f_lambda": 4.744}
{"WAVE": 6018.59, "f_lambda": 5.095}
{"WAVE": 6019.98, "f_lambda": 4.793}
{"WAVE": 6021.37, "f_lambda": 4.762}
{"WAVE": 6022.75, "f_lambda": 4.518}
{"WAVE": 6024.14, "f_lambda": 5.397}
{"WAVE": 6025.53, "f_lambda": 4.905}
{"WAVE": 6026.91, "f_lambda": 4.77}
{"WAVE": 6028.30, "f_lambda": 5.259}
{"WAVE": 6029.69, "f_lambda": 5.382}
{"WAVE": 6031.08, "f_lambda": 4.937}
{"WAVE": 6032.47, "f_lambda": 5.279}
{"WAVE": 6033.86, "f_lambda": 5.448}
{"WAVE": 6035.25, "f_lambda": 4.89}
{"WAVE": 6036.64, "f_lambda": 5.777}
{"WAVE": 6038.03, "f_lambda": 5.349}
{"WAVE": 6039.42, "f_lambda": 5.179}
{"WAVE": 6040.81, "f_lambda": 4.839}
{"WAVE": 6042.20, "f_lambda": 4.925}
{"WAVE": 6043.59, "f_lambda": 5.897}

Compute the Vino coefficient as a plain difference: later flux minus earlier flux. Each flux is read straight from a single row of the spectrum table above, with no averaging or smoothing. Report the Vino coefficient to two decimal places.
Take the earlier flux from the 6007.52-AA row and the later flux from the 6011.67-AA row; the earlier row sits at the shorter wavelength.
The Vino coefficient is 0.20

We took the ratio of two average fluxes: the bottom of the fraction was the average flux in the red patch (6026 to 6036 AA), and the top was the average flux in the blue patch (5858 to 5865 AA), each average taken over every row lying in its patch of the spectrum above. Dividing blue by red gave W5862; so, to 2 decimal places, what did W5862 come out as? 1.01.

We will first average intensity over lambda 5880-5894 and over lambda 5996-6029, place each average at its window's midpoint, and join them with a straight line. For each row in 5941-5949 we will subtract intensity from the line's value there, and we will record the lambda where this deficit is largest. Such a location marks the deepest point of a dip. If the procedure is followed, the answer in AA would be 5946.96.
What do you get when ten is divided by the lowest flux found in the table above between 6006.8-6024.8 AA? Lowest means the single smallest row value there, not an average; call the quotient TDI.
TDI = 2.30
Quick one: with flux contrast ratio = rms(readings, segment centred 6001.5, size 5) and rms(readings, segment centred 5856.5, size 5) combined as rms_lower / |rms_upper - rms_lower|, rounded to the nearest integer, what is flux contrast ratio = 24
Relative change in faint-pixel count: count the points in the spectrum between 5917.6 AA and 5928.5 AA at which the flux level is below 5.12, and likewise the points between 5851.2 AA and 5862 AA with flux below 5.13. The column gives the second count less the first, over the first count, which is 1.0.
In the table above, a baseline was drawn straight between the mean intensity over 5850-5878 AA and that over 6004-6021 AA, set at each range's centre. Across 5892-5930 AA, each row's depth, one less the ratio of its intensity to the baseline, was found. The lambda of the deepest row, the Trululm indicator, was 5895.15 AA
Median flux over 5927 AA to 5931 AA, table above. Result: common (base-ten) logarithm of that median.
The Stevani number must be 0.699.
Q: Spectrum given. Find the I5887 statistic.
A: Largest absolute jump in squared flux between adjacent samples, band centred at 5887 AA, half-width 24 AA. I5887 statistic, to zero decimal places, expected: 12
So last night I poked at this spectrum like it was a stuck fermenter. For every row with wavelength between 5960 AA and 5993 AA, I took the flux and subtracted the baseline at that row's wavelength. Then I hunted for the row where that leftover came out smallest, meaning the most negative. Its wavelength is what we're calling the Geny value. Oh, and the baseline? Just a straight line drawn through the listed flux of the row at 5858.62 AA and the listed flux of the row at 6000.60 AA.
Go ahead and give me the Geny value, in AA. 5968.91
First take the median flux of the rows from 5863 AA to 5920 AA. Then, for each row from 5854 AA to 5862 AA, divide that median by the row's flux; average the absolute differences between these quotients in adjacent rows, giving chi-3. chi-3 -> 0.067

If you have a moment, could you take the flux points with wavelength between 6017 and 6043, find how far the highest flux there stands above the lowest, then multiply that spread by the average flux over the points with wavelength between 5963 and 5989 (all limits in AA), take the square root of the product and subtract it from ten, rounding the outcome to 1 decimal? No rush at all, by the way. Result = 7.5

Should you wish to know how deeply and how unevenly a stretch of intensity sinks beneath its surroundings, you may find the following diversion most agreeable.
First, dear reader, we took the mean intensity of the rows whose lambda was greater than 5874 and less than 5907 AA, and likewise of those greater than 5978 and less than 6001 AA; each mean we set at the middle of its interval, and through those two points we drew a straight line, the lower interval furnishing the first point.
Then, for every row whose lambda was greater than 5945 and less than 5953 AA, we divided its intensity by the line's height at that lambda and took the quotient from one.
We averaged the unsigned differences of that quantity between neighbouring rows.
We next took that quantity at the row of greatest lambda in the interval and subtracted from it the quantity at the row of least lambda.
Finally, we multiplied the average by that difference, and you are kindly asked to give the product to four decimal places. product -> 0.0037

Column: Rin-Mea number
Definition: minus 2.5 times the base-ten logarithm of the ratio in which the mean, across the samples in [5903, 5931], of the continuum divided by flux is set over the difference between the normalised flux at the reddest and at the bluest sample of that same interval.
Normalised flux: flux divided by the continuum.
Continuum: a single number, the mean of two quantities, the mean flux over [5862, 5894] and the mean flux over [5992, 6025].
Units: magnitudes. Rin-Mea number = -5.2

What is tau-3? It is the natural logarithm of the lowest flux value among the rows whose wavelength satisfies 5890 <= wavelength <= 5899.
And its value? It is 1.45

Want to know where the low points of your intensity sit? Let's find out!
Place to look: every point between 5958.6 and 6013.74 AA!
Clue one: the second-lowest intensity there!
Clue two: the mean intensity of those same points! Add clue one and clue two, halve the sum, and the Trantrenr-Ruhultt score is 4.72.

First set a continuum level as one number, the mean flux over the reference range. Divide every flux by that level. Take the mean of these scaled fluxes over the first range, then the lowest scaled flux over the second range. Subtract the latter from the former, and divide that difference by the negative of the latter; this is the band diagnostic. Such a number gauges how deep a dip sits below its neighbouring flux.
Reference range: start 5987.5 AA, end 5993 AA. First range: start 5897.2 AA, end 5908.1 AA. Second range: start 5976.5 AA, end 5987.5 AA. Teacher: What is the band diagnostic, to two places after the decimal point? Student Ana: -0.12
